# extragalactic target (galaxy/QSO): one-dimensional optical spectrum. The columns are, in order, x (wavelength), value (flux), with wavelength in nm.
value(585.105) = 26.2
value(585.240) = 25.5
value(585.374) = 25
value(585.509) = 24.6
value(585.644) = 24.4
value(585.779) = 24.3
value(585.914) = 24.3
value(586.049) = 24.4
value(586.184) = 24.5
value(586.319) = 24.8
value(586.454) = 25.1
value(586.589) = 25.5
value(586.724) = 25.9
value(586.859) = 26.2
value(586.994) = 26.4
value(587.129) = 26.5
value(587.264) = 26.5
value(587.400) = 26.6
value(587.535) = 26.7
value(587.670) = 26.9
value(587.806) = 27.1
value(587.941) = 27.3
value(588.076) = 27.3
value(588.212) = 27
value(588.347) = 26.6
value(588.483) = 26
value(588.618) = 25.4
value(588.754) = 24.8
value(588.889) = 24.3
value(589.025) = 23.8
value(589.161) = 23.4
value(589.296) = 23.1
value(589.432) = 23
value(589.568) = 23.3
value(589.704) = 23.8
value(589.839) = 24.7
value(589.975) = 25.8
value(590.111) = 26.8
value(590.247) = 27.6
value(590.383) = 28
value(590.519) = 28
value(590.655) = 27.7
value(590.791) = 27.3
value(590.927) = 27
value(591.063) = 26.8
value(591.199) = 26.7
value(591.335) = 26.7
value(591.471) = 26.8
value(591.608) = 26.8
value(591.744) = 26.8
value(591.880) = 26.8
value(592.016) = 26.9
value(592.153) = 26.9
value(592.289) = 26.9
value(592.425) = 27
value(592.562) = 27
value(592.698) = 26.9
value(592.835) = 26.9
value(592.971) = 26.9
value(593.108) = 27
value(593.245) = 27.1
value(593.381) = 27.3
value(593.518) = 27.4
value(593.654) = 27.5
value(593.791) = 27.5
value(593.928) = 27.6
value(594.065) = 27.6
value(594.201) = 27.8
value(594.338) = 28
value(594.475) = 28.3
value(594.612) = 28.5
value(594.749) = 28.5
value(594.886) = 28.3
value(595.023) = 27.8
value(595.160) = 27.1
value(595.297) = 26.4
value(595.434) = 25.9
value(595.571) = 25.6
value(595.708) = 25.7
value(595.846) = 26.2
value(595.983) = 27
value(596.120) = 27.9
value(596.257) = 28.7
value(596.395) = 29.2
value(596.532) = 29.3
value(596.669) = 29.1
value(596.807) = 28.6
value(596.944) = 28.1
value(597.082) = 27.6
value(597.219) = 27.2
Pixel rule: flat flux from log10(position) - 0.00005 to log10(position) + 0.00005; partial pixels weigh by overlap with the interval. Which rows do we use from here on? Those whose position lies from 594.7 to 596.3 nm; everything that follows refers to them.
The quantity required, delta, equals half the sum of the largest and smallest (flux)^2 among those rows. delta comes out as 740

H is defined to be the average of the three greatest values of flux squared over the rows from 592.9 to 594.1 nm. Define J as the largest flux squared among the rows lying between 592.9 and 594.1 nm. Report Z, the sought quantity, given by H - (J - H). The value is 758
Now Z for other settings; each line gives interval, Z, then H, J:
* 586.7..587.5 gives 700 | 704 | 708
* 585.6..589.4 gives 738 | 742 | 745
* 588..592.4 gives 773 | 778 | 784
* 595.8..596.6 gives 831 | 845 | 858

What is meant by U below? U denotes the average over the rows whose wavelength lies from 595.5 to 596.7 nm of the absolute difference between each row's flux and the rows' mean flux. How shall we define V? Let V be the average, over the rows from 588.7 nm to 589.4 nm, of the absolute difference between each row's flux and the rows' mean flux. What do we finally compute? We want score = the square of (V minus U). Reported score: 0.65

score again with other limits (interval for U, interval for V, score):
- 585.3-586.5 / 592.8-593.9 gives 0.00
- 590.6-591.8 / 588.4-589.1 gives 0.18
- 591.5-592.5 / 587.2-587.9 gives 0.02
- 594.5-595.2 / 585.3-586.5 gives 0.05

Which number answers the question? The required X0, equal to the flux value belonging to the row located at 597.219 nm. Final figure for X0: 27.2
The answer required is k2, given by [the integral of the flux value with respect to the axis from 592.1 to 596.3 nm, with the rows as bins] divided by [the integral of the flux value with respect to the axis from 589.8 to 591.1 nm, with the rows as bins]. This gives 3.3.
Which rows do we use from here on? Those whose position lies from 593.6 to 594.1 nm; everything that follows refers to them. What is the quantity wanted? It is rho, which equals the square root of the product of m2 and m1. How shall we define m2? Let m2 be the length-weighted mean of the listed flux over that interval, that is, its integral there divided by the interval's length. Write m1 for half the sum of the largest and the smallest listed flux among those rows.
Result 27.5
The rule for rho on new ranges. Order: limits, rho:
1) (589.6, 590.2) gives 25.3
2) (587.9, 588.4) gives 27.0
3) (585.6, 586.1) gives 24.3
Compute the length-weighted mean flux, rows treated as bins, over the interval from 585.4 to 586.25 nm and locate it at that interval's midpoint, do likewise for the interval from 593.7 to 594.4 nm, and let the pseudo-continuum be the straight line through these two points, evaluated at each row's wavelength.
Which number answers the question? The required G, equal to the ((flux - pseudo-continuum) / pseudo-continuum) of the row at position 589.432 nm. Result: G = -0.11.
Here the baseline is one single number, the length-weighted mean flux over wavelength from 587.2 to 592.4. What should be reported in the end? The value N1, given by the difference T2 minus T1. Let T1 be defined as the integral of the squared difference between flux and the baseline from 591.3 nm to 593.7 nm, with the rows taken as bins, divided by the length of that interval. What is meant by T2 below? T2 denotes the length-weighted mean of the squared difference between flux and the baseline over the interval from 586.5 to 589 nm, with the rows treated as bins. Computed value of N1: 0.1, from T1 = 0.7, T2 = 0.8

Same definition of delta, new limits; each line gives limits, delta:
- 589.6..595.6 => 689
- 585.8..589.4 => 639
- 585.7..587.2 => 646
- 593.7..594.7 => 784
